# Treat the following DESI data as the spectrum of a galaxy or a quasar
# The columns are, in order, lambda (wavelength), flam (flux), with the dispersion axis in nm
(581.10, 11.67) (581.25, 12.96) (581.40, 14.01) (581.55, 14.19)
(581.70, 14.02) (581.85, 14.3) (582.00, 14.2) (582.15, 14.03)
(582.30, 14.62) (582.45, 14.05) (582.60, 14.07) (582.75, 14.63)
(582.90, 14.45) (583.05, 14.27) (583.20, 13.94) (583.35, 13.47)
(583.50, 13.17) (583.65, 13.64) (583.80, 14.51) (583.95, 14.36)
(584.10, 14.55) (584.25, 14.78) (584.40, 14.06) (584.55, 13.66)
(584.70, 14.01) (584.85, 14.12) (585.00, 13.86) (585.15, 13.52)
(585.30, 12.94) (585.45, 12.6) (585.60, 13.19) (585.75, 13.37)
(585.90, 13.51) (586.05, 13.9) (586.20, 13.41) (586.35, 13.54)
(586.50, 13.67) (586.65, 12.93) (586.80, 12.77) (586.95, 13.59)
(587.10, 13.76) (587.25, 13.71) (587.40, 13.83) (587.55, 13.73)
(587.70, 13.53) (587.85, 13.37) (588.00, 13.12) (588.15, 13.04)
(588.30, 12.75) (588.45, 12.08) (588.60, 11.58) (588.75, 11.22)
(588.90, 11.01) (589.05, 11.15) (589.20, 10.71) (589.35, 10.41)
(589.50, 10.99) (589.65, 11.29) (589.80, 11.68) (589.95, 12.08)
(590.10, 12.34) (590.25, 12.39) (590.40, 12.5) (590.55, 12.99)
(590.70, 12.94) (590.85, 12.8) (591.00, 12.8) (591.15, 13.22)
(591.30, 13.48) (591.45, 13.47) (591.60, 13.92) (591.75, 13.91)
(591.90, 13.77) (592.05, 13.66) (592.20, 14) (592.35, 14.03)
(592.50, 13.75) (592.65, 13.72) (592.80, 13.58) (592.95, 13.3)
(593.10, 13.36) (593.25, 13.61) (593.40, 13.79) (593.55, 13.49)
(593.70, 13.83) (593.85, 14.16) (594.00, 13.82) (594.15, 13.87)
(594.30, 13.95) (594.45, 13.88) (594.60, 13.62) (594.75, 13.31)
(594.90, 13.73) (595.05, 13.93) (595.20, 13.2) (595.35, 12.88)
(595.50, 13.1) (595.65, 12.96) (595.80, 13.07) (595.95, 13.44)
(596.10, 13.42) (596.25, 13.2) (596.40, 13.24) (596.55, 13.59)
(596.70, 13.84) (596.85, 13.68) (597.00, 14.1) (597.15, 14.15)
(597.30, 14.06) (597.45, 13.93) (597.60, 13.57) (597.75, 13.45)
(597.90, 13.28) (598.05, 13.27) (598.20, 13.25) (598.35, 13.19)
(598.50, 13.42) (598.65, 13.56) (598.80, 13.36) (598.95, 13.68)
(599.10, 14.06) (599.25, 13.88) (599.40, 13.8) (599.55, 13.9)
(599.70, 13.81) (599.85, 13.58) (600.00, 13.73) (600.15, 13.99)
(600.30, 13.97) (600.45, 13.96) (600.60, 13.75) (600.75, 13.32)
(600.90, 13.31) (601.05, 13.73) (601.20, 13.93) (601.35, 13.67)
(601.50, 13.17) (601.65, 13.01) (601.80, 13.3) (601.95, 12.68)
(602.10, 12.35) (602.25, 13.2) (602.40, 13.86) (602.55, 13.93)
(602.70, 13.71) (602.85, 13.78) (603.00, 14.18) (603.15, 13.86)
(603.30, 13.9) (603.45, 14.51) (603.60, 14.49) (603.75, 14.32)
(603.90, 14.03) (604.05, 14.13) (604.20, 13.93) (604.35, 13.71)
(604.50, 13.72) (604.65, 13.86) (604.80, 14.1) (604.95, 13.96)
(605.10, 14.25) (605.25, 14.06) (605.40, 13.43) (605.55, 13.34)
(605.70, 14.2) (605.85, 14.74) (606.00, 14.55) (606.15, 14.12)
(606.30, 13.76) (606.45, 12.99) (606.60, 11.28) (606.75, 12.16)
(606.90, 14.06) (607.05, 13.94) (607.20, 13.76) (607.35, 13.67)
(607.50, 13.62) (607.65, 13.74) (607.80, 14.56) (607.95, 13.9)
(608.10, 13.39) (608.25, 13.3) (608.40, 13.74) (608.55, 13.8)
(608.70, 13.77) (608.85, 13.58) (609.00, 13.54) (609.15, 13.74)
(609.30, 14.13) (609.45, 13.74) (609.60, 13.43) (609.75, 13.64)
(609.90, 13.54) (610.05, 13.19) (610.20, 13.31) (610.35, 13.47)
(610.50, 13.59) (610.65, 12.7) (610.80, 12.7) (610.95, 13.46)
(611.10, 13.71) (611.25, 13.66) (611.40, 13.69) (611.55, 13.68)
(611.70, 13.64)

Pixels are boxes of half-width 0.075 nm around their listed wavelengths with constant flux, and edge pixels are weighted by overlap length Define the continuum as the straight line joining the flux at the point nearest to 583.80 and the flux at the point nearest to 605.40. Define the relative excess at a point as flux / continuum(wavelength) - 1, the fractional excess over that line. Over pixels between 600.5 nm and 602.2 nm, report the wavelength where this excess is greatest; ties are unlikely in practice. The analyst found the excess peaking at 601.20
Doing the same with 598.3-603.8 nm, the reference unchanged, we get 603.45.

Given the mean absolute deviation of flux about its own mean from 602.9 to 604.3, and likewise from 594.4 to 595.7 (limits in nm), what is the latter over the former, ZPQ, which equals 1.7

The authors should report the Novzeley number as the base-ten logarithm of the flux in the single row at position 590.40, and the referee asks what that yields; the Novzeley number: 1.10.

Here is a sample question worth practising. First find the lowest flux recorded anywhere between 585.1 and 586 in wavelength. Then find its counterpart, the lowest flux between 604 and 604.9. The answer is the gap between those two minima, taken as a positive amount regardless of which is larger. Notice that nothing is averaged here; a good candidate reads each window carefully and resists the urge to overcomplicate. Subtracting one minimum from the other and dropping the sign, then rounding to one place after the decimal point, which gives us 1.1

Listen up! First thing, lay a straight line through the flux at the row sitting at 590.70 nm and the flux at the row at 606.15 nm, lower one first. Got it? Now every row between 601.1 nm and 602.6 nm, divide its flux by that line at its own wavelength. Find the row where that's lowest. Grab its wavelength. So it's 602.10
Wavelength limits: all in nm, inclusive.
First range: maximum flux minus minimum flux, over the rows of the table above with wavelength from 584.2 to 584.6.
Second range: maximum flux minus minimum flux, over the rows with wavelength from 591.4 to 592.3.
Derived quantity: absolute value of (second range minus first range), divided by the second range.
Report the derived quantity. 1.11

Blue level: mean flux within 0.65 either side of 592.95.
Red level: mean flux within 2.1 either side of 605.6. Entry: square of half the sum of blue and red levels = 188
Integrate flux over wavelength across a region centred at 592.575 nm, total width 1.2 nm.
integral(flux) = 16.4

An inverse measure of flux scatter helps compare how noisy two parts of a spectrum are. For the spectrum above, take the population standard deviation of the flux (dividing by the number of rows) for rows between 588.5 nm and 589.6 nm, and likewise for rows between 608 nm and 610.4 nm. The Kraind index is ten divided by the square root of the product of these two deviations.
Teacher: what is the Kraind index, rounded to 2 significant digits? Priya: 35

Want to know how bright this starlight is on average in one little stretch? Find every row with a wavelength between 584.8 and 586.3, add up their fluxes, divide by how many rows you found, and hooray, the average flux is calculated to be 13.4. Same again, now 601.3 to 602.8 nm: 13.3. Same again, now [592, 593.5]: 13.7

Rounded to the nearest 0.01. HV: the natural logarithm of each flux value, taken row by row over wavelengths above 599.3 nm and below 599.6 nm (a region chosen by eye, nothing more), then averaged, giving 2.63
